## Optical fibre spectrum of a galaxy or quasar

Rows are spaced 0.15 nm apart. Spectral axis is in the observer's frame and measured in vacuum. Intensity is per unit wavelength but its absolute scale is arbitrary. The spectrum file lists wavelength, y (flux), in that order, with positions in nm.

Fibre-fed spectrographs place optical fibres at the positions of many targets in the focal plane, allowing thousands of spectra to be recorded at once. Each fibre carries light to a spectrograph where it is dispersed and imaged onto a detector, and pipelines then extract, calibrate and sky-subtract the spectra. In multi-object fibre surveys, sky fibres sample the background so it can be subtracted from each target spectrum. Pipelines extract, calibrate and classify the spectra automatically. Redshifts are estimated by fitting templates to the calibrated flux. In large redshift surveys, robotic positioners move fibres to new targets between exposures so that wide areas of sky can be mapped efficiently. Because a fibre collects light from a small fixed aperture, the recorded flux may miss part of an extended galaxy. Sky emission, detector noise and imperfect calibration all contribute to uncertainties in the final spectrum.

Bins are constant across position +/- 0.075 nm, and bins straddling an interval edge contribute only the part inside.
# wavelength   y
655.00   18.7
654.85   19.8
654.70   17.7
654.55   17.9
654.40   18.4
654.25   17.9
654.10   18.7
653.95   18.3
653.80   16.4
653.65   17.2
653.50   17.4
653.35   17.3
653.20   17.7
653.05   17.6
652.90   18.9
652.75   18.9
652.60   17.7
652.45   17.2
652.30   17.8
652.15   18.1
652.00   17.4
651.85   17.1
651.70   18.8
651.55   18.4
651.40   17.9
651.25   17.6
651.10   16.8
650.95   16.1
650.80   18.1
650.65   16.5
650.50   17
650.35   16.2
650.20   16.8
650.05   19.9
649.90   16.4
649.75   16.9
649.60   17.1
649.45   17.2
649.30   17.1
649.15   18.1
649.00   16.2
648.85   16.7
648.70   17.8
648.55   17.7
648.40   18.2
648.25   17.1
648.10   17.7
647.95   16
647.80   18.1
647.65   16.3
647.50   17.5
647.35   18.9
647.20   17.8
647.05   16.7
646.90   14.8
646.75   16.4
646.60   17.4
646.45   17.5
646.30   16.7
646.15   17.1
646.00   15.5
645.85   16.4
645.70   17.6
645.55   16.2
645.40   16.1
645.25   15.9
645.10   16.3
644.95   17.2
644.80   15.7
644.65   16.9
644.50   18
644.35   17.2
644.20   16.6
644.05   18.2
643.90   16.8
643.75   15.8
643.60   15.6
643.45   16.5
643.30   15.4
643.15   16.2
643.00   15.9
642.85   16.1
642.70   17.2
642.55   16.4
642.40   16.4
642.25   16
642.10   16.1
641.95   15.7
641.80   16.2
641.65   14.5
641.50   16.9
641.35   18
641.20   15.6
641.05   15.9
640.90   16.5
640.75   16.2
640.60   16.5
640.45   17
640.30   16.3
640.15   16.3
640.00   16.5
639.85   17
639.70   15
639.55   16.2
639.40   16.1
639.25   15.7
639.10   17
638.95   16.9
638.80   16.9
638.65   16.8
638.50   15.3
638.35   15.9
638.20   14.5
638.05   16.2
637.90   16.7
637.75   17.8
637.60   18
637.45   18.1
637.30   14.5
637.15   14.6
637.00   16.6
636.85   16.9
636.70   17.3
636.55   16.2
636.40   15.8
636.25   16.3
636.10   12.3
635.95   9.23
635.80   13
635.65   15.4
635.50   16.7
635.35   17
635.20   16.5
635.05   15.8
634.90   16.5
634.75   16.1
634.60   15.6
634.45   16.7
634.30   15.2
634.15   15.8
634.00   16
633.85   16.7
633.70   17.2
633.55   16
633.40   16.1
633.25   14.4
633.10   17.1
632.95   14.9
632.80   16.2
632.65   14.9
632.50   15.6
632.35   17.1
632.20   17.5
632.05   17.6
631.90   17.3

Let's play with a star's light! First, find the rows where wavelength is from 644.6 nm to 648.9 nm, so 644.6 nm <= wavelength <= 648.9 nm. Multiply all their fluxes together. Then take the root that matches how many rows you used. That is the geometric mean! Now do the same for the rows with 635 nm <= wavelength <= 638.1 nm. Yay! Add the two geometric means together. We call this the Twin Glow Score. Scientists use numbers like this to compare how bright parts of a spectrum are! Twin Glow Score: 32.5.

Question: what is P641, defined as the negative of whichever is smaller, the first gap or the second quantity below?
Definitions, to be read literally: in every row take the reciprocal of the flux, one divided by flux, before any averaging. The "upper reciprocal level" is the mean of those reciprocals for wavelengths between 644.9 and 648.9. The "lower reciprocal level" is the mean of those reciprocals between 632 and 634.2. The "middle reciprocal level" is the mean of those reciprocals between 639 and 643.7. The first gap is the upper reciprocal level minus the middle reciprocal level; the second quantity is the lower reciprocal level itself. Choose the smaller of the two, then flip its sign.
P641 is 0.0026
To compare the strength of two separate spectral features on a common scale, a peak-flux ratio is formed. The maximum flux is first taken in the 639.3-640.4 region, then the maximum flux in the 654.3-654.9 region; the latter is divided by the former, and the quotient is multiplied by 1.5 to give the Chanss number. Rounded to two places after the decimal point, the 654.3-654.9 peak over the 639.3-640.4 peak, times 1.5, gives 1.75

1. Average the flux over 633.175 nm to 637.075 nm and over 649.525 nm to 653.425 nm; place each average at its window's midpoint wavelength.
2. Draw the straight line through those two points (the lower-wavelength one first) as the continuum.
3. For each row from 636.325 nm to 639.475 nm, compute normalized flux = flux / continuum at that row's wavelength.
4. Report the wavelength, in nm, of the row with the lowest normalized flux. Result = 638.20 nm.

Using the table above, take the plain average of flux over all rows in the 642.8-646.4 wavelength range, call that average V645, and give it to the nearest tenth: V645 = 16.5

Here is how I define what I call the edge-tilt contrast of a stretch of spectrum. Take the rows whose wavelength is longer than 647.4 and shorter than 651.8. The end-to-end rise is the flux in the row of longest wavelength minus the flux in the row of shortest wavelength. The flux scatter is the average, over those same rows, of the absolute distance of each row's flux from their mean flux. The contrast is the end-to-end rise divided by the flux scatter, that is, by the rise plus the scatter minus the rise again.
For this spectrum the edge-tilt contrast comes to 1.8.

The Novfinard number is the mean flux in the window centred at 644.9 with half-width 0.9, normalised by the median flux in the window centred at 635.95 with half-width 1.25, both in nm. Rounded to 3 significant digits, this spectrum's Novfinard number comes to 1.04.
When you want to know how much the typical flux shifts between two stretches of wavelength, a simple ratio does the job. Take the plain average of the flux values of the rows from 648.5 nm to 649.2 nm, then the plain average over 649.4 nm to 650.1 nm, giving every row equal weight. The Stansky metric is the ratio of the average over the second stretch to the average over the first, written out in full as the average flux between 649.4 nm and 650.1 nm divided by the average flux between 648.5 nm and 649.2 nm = 1.01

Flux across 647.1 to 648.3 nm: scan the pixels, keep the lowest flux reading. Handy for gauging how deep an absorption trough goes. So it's 16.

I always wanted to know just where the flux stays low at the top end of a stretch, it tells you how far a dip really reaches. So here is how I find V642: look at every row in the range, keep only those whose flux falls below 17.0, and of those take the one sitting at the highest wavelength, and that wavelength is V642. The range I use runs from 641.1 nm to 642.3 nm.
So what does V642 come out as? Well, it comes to 642.25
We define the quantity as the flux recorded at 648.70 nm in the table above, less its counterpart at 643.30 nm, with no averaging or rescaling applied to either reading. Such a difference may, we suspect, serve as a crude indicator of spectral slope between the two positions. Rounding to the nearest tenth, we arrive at 2.4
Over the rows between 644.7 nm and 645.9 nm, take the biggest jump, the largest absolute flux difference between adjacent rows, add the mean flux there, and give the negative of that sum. -17.9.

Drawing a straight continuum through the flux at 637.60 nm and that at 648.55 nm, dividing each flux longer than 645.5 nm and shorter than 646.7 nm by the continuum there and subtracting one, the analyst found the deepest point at 646.00 nm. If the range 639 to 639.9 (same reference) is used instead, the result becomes 639.70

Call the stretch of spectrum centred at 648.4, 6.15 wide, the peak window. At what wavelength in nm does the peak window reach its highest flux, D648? 650.05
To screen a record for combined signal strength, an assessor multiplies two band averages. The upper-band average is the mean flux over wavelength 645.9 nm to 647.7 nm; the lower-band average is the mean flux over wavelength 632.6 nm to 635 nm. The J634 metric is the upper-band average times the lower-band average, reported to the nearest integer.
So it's 270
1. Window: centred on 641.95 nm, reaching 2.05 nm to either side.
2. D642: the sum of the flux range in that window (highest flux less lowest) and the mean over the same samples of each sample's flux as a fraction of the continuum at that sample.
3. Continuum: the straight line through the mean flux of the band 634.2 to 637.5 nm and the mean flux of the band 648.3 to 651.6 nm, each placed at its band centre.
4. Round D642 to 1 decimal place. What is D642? 4.5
